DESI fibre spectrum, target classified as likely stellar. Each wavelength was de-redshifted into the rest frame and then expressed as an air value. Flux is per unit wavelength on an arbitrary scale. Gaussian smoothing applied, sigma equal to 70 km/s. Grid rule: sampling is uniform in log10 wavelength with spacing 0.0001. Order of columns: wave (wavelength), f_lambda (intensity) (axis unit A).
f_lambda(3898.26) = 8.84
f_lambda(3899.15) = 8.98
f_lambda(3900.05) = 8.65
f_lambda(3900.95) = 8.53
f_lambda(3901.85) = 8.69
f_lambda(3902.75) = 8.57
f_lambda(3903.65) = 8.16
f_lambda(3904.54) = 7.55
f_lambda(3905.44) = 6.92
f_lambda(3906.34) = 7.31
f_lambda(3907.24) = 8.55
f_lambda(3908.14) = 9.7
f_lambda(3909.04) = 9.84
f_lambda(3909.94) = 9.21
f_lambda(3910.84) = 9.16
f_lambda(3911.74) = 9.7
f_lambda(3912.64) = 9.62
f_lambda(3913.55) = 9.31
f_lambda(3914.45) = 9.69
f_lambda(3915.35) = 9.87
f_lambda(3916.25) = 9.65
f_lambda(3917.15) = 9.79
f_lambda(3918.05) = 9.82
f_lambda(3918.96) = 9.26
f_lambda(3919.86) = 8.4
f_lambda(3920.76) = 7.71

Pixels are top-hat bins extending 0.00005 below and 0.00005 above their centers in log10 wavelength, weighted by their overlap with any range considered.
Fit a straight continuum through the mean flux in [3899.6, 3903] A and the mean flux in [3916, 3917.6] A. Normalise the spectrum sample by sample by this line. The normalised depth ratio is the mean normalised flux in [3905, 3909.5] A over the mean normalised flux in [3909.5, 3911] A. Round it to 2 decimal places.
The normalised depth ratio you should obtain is 0.94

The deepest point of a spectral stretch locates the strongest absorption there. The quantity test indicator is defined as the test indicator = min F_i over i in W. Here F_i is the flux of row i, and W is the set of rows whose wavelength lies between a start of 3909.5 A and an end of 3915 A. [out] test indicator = 9.16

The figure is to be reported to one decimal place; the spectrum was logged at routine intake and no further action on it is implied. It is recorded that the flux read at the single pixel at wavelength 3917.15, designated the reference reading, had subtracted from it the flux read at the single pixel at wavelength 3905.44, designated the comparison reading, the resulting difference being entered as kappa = 2.9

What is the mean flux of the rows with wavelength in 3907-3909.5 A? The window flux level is 9.4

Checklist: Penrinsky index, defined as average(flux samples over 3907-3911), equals 9.3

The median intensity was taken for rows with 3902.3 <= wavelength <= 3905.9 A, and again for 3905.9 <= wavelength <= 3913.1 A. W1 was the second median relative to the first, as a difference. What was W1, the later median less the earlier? 1.56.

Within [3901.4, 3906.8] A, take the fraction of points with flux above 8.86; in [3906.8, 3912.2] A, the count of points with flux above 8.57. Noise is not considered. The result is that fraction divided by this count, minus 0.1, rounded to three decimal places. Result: -0.100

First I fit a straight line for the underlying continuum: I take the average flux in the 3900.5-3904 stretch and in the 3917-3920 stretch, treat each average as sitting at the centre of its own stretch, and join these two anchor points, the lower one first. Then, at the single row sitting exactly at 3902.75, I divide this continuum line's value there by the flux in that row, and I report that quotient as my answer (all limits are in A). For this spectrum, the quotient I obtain 0.99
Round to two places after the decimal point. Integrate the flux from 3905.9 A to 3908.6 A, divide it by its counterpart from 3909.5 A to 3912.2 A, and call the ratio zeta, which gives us 0.91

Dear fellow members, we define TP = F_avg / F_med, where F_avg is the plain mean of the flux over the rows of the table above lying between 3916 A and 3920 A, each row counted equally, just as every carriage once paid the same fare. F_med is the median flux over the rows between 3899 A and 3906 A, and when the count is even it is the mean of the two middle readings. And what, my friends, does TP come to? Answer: 1.10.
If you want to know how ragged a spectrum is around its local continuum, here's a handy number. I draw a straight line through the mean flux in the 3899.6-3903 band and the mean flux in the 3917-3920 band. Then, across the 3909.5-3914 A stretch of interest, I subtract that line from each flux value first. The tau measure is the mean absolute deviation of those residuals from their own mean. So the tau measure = 0.19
